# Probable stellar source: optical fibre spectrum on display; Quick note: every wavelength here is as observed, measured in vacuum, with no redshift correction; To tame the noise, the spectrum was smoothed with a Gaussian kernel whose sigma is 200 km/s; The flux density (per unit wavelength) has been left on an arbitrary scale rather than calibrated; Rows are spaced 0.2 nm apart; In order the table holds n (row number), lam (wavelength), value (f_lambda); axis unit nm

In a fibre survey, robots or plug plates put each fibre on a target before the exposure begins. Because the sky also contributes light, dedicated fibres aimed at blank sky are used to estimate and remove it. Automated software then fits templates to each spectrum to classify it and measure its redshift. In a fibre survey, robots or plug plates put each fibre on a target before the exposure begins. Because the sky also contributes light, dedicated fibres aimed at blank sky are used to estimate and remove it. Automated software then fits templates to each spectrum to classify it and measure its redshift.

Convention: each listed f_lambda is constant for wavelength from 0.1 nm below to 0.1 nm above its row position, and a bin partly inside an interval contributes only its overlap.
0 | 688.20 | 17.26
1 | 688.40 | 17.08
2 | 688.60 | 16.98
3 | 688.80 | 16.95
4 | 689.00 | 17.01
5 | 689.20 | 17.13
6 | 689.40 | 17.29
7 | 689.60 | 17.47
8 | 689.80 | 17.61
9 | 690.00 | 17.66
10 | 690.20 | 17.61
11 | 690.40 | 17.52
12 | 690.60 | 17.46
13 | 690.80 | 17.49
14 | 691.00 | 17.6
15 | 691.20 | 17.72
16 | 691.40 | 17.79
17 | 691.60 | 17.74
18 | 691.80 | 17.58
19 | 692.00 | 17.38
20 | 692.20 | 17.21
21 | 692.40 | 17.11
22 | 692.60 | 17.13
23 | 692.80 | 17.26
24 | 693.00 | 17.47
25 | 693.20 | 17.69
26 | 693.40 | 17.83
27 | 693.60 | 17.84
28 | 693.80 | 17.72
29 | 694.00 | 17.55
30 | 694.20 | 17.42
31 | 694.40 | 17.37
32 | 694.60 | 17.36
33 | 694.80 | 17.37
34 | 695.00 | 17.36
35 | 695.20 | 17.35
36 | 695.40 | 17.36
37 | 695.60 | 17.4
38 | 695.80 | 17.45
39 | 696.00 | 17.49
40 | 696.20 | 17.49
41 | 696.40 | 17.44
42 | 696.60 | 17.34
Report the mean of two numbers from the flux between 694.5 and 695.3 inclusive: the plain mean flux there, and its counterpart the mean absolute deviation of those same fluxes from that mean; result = 8.68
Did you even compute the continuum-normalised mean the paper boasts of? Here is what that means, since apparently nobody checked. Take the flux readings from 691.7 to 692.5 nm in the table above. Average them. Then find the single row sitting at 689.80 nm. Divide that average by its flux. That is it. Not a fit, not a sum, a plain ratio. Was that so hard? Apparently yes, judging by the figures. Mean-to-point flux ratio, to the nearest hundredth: 0.98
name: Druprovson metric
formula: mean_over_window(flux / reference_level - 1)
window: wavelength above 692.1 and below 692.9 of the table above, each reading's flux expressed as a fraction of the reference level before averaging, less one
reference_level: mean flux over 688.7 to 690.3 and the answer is -0.009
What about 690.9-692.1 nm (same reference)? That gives 0.017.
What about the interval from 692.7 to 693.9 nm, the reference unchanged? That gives 0.017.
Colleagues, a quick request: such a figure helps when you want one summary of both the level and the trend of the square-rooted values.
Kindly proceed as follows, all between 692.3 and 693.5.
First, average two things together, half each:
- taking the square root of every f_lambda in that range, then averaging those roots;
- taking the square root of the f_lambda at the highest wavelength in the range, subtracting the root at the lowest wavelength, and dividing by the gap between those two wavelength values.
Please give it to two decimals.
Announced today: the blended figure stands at 2.13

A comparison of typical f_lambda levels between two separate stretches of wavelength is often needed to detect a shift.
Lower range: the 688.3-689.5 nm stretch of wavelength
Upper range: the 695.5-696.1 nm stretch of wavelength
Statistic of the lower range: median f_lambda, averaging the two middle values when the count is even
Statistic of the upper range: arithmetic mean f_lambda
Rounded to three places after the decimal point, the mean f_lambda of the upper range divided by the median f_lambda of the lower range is 1.024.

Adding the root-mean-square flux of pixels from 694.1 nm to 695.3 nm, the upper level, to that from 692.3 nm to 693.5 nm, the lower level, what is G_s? 34.8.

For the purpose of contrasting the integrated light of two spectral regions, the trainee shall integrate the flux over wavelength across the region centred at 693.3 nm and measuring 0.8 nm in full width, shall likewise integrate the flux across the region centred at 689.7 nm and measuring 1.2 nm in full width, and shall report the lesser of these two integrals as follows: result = 14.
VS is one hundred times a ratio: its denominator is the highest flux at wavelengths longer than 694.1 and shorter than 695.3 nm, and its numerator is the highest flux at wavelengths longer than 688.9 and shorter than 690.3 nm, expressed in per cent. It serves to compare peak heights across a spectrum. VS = 101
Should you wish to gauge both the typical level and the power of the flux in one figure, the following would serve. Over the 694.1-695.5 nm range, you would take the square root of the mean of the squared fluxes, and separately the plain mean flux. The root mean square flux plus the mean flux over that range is 34.7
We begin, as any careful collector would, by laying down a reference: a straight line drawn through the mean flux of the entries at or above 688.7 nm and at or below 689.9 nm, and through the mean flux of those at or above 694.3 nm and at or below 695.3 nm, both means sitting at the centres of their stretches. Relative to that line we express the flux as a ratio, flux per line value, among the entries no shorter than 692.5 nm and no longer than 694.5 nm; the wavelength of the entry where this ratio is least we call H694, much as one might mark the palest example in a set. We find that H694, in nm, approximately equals 692.60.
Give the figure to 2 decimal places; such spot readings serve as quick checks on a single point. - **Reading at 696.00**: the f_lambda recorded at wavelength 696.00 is 17.49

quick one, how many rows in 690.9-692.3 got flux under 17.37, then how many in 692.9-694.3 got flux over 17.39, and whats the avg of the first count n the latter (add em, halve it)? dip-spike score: 4.0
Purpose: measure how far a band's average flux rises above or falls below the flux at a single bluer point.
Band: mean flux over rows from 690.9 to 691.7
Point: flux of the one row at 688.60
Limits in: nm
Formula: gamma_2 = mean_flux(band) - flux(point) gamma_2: 0.73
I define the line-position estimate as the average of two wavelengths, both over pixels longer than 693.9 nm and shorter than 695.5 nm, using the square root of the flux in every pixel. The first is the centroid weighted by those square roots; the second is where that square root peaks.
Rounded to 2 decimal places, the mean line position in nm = 694.35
